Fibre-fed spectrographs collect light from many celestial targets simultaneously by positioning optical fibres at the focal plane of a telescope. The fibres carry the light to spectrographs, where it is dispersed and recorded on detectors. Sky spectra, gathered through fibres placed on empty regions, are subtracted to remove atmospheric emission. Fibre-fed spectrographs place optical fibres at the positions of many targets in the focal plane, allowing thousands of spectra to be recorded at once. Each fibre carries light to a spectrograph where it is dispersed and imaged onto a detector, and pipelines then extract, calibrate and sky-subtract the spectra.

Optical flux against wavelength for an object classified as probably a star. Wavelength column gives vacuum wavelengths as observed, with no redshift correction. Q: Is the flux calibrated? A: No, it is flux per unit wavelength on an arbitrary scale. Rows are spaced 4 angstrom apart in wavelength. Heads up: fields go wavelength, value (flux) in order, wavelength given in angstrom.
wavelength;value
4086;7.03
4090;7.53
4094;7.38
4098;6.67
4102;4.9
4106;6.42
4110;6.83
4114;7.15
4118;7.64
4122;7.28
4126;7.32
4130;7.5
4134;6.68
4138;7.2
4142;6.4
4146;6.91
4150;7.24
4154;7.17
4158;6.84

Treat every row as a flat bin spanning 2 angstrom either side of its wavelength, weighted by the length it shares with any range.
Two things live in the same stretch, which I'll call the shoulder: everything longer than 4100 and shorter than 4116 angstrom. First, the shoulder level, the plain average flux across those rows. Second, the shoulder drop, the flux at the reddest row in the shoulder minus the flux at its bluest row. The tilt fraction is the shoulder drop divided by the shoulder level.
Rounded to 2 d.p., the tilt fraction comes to 0.36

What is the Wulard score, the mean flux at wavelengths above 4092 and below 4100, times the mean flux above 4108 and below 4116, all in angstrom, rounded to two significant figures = 49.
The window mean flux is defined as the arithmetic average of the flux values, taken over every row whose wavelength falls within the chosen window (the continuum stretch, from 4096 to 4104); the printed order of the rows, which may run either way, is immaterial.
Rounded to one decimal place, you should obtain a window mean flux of 5.8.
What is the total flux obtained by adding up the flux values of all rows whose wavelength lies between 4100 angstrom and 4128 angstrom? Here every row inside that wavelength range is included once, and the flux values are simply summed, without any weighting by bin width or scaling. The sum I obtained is 48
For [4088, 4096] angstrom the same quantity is 15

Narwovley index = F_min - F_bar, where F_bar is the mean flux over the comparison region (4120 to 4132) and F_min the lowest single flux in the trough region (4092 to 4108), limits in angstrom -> -2.5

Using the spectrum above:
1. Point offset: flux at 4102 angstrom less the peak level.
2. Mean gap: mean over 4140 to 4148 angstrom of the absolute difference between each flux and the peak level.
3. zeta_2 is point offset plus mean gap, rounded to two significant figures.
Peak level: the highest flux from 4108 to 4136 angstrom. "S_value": -1.8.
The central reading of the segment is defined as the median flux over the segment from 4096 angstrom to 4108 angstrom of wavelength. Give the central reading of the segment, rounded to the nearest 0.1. 6.4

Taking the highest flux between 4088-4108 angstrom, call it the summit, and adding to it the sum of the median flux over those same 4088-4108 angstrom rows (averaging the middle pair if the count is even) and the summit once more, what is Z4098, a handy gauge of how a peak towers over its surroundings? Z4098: 21.7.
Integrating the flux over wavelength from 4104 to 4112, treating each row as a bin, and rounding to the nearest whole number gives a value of 53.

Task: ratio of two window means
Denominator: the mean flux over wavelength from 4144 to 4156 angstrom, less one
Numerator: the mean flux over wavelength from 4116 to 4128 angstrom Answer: 1.21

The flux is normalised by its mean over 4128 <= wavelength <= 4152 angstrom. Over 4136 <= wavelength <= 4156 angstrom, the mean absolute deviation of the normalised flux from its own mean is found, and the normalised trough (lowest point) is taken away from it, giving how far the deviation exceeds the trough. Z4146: -0.88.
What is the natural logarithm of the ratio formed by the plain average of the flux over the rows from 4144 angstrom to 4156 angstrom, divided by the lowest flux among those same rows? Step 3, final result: 0.028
